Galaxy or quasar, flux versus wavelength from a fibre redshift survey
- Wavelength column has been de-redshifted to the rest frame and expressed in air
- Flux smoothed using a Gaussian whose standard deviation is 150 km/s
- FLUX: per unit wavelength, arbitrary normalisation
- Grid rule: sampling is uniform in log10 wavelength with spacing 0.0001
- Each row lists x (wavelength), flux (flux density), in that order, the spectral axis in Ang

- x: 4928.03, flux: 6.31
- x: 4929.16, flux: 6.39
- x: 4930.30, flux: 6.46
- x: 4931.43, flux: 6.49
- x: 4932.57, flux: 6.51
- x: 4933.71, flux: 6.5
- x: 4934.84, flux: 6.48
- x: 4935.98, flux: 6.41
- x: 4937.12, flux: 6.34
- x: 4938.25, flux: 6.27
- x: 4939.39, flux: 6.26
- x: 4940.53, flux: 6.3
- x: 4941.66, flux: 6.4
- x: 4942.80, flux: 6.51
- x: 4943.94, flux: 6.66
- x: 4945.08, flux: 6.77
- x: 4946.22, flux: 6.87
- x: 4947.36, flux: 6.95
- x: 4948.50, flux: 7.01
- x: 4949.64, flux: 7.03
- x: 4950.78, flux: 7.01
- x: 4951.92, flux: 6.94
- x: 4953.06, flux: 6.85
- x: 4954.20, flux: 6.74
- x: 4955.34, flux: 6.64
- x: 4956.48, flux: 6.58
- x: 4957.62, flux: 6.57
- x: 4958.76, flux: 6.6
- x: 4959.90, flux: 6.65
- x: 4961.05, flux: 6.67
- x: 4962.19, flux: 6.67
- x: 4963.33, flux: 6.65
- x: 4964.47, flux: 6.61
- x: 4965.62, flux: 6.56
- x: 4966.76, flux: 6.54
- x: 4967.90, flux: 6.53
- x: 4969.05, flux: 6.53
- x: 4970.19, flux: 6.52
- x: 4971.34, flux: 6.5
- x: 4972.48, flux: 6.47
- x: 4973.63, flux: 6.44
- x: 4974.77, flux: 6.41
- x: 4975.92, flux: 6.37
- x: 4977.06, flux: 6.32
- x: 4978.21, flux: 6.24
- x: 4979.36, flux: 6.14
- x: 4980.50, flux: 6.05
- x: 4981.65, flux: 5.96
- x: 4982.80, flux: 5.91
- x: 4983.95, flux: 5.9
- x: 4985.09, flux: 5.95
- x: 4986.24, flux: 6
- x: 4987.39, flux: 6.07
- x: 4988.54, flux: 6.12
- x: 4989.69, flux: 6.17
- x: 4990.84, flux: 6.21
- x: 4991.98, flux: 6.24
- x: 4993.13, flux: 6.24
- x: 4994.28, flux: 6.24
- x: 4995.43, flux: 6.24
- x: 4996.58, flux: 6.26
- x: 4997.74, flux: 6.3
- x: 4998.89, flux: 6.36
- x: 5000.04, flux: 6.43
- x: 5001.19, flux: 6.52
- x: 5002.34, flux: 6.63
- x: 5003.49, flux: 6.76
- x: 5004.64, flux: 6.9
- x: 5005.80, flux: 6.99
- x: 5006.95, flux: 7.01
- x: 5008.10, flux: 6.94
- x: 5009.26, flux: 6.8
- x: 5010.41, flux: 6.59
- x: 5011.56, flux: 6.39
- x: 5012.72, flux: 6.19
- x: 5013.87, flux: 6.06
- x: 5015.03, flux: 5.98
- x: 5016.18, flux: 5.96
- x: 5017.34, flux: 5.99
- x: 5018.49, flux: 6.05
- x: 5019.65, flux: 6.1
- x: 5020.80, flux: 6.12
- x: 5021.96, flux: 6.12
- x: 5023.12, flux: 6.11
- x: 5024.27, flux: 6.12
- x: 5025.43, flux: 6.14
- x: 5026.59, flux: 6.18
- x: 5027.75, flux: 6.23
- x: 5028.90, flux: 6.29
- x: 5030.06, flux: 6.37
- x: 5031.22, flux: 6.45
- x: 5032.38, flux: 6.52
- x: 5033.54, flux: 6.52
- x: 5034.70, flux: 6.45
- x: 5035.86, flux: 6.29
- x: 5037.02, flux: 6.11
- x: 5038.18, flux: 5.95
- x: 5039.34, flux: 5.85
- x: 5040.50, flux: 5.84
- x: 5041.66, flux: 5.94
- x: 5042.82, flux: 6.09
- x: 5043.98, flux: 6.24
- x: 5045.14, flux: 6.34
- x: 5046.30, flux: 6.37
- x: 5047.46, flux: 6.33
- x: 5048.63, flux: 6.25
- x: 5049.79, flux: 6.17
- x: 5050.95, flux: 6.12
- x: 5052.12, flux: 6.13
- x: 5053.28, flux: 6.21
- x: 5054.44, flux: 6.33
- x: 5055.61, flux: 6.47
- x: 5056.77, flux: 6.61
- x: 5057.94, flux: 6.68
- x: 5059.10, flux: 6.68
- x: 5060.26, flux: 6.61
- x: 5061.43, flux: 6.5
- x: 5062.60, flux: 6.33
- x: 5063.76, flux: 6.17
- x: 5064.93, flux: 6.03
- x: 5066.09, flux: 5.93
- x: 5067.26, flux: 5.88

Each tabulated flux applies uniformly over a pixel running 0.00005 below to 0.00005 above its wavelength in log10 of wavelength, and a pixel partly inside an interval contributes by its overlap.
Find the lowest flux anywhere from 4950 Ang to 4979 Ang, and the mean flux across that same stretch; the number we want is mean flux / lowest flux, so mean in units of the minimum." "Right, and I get 1.06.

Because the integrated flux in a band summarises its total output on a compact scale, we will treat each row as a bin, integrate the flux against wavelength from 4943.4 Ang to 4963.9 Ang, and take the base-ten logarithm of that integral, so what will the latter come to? 2.14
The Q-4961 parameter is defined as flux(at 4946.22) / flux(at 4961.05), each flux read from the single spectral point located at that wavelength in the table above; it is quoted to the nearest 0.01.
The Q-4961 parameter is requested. 1.03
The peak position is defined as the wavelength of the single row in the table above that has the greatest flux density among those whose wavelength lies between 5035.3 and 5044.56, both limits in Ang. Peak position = 5035.86 Ang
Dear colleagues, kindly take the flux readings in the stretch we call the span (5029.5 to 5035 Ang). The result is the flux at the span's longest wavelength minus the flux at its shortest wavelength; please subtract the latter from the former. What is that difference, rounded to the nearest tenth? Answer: 0.1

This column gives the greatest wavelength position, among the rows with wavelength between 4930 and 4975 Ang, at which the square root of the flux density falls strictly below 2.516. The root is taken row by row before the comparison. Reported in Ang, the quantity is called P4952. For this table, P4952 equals 4940.53 Ang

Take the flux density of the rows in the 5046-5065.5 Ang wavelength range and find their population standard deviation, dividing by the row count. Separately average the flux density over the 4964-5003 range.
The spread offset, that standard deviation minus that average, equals -6.09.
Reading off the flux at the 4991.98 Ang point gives 6.24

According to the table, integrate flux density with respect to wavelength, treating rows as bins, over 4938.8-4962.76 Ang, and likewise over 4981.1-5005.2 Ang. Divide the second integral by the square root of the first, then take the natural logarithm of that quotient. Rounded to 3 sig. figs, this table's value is 2.48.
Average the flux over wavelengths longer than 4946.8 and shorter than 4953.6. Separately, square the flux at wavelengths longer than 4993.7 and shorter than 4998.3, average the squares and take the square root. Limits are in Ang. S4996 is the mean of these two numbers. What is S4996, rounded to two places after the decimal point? 6.61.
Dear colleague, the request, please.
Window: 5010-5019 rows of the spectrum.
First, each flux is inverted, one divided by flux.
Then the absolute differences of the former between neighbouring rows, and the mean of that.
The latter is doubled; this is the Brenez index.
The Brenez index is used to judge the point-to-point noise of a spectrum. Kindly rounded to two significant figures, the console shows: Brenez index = 0.0053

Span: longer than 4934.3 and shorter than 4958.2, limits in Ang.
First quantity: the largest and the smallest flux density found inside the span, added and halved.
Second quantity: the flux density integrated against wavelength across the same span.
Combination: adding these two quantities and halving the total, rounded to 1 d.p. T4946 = 82.8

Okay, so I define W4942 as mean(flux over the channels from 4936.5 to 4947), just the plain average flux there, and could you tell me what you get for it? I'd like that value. 6.49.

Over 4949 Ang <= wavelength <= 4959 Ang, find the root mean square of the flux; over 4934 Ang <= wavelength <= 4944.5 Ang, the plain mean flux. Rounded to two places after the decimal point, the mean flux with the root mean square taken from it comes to -0.37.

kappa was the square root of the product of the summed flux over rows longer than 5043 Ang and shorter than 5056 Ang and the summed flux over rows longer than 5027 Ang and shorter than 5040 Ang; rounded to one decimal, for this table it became 69.0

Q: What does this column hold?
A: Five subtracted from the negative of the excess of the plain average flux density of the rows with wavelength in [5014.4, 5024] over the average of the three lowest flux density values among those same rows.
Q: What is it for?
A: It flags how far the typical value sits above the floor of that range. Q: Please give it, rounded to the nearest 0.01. -5.08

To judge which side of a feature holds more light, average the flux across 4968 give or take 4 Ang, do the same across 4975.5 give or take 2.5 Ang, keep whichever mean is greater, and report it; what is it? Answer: 6.54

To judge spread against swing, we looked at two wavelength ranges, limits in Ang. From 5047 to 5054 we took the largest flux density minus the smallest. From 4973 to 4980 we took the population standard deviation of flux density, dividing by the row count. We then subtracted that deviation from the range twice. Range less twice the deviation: 0.0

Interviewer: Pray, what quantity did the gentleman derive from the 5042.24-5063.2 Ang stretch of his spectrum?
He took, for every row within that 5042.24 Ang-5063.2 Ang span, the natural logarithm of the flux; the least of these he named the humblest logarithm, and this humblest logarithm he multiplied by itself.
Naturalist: 3.26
